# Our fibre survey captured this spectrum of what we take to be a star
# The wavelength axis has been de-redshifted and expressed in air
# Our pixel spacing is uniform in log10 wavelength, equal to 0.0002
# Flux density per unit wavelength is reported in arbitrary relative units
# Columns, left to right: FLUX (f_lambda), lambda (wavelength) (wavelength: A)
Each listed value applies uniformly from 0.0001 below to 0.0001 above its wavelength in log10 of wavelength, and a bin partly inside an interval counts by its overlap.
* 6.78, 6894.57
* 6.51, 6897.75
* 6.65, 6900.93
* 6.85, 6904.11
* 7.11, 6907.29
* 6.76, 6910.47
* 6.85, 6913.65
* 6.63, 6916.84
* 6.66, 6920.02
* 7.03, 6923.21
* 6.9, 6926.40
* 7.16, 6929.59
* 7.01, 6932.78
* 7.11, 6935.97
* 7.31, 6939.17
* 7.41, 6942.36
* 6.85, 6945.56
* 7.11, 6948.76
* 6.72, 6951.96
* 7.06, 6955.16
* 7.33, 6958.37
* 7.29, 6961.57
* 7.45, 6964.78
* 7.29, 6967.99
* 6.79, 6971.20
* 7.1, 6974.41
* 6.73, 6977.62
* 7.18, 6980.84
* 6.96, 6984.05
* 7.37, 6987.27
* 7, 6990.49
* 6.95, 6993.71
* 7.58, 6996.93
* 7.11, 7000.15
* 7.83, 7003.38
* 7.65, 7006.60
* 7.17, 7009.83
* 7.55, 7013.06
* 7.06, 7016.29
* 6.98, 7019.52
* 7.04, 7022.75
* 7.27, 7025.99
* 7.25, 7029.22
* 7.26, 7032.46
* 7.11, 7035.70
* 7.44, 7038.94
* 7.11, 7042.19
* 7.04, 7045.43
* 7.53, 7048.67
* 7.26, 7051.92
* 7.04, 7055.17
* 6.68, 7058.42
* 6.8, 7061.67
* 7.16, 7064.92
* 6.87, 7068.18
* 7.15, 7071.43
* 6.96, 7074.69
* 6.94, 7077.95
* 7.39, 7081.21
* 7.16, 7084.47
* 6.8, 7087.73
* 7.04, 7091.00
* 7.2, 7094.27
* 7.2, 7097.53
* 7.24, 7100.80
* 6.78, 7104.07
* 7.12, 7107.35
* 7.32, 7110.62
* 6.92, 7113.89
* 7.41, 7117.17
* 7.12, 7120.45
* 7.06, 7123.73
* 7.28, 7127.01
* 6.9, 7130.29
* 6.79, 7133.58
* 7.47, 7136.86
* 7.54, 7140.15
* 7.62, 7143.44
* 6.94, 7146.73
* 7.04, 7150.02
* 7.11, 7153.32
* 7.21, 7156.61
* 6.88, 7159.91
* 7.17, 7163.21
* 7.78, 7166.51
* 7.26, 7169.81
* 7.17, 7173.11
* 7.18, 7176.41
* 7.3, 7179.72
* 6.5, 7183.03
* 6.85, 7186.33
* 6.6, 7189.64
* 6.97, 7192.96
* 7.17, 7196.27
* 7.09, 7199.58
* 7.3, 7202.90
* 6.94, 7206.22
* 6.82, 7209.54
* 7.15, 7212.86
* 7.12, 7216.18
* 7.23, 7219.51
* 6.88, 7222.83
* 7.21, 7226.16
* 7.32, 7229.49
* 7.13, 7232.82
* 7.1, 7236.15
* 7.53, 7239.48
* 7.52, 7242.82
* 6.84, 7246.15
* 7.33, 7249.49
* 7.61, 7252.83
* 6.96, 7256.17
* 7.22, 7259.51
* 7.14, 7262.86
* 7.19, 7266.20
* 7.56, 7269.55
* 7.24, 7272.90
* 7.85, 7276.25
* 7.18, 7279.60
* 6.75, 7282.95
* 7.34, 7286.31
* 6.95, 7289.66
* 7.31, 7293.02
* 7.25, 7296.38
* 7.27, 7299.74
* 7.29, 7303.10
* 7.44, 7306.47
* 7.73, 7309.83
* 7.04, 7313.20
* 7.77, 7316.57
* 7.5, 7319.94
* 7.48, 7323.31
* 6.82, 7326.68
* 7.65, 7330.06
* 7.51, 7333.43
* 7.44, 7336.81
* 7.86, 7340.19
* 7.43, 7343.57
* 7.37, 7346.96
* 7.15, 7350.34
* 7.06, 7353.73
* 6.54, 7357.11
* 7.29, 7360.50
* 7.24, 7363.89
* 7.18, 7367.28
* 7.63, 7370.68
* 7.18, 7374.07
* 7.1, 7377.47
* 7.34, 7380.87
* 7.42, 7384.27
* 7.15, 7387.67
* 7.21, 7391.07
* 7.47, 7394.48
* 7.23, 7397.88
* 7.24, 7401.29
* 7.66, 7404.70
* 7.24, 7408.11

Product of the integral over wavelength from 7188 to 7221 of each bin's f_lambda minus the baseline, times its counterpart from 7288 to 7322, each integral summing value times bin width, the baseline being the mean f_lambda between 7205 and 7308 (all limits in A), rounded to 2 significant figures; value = -28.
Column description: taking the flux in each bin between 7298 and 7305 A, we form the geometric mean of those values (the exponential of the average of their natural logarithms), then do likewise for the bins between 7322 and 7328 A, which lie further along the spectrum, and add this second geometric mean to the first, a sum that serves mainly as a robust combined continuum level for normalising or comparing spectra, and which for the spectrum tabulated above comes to 14.4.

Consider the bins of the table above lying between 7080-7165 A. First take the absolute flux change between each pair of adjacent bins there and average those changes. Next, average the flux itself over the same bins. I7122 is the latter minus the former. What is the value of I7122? 6.89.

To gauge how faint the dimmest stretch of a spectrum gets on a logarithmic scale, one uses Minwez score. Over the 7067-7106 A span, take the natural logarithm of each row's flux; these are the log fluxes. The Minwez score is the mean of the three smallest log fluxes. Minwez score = 1.92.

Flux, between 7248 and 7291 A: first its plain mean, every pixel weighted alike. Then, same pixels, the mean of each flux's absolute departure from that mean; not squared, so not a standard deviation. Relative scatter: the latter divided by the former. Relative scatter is 0.0300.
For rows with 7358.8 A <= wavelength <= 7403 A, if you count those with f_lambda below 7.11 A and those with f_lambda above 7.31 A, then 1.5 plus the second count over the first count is 5.5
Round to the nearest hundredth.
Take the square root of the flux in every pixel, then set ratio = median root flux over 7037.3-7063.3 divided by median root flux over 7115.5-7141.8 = 0.99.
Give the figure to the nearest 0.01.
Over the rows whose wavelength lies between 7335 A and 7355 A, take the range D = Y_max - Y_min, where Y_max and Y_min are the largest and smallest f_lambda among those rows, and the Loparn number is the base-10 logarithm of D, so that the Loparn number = -0.10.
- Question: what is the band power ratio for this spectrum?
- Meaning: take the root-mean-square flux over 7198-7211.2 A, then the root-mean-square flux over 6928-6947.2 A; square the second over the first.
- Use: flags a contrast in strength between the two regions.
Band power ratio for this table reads 1.03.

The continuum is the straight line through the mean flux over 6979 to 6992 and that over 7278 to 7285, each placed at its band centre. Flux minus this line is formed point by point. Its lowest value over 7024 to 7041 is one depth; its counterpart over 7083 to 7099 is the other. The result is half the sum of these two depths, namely -0.13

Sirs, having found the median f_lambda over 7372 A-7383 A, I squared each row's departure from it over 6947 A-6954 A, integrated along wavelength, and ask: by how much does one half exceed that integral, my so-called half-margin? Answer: -0.2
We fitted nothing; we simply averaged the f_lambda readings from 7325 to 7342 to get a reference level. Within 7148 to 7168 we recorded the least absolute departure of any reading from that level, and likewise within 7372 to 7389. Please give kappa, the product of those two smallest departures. 0.0089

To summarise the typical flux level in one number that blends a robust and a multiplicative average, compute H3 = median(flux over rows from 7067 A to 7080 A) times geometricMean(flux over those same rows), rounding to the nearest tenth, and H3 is 48.5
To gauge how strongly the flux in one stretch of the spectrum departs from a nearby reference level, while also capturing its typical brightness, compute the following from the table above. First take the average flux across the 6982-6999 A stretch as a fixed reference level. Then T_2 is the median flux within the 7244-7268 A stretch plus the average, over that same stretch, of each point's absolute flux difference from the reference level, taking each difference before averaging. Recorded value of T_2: 7.37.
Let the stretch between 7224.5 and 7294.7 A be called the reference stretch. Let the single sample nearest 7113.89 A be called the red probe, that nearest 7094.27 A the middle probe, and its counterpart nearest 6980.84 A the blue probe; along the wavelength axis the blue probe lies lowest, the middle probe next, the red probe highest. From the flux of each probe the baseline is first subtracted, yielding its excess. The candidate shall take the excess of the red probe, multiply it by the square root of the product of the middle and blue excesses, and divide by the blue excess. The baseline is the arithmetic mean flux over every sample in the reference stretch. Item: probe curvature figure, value 0.28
